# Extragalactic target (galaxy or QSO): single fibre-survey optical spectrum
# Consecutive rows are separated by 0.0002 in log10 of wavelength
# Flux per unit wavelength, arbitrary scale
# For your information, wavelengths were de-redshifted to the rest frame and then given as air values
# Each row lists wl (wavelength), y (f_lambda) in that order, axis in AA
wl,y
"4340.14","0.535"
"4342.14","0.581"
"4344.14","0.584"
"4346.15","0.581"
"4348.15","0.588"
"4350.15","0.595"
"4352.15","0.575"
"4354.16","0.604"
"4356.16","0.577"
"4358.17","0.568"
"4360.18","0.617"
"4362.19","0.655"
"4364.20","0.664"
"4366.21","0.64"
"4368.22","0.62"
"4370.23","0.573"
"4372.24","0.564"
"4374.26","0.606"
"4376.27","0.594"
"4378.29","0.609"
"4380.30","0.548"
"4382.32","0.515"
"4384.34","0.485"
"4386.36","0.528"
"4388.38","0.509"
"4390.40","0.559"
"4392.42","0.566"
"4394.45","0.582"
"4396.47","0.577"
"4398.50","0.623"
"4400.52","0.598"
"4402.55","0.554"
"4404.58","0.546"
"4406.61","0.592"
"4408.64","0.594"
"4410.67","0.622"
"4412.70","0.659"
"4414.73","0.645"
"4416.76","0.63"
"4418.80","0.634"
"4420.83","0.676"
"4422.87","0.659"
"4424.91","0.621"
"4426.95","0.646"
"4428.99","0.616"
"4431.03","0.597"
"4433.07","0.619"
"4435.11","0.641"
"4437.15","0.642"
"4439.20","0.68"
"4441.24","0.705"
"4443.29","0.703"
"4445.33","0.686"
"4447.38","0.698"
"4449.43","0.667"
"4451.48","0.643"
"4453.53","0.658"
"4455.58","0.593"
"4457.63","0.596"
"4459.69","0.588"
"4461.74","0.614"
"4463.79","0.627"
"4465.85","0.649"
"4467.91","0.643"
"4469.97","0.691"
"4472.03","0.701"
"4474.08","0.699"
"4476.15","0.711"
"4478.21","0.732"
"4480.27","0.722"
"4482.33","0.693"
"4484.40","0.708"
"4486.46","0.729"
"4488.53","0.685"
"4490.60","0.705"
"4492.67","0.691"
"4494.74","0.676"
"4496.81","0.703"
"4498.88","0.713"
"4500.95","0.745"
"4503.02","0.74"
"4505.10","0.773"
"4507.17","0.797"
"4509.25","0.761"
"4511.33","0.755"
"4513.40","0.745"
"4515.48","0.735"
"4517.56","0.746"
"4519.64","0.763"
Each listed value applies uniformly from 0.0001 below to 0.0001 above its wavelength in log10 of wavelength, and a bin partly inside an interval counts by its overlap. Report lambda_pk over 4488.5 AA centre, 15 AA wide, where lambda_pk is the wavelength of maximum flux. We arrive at 4486.46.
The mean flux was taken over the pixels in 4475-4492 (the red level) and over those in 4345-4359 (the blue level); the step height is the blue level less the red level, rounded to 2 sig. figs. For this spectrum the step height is -0.13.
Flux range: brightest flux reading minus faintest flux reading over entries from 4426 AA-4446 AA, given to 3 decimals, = 0.108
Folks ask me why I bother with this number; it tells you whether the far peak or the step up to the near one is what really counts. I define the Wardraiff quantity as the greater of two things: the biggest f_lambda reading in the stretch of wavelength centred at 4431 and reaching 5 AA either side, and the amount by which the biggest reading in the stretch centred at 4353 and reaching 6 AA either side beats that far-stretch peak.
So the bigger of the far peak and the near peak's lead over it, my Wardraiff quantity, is 0.65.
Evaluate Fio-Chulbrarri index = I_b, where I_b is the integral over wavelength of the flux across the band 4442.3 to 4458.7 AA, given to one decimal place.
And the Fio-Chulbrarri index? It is 10.7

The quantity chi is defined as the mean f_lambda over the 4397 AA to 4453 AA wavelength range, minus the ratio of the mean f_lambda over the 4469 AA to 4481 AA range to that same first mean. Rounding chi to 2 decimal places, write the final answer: -0.48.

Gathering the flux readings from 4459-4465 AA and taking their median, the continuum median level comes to 0.614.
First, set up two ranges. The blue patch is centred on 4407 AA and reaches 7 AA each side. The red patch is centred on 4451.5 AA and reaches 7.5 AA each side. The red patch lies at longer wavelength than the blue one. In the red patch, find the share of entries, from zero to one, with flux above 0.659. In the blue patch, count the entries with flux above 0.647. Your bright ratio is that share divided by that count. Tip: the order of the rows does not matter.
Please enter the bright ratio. 0.4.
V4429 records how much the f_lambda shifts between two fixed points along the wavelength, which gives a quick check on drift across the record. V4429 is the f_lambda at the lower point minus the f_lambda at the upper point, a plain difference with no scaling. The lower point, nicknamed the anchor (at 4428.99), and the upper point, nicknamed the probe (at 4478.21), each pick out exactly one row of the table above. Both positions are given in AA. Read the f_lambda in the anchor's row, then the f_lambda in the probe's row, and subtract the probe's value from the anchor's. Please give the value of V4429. -0.116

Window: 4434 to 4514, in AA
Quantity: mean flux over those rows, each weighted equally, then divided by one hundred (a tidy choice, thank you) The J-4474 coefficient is 0.0069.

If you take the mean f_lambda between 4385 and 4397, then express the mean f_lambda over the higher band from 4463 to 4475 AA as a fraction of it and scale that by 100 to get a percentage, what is 121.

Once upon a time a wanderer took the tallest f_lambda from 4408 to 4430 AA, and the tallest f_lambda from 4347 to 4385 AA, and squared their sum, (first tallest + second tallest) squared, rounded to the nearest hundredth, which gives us 1.80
